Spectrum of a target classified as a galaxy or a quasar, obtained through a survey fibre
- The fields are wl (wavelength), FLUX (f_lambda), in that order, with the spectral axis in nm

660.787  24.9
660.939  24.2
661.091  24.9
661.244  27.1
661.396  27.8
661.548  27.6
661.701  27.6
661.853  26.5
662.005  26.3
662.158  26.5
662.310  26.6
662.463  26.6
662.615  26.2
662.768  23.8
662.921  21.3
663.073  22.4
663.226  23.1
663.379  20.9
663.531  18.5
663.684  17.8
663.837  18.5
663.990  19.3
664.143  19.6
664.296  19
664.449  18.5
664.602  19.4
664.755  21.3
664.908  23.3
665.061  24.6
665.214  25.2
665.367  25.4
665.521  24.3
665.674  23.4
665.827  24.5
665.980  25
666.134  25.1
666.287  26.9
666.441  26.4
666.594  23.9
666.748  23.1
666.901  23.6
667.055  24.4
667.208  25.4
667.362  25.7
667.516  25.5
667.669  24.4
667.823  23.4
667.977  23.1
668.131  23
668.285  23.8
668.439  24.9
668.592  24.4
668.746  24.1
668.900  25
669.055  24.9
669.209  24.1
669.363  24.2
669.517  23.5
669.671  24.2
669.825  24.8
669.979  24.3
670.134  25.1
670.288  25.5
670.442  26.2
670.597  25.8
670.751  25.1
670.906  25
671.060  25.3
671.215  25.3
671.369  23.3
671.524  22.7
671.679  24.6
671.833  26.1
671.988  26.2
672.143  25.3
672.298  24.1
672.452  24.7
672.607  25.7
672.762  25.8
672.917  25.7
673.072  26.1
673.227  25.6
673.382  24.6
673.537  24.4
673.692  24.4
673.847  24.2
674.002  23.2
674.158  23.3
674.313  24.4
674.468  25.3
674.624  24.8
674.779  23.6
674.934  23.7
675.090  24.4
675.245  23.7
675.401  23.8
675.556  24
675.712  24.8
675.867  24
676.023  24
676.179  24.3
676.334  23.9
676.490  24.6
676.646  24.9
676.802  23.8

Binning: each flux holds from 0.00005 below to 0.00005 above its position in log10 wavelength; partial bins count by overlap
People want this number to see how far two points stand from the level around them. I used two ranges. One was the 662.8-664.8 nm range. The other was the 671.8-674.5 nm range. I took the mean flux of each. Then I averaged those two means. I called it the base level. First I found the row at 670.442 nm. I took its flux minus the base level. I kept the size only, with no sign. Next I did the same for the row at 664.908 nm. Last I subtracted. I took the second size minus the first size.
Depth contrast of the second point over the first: -2.9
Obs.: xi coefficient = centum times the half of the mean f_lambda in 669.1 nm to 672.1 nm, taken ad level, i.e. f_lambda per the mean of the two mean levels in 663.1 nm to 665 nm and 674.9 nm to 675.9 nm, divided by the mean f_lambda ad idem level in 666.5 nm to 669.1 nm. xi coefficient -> 51.1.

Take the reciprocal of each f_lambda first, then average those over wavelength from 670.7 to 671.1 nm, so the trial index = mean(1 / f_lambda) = 0.0398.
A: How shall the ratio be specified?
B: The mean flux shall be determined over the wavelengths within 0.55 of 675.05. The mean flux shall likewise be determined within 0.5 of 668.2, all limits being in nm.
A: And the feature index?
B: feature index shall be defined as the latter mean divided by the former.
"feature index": 0.990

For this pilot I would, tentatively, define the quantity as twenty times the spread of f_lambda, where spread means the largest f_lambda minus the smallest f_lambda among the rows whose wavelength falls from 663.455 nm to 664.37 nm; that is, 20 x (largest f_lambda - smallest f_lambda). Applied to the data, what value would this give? 36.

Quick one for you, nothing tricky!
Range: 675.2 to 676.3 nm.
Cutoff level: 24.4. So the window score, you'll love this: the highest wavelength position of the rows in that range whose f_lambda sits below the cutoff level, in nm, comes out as 676.179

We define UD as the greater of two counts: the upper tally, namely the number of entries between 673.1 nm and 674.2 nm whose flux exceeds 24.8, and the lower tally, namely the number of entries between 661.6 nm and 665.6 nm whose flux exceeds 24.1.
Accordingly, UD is 11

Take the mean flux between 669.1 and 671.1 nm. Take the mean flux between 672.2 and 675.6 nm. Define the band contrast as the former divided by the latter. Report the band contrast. 1.01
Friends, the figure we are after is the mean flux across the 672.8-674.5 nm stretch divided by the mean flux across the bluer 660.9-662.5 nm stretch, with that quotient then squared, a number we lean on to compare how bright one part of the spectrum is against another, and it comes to 0.86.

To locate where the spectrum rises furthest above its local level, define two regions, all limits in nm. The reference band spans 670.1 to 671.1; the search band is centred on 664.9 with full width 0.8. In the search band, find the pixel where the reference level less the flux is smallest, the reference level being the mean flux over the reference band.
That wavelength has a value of 665.214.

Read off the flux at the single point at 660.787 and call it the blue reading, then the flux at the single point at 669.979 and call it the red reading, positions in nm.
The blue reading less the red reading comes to 1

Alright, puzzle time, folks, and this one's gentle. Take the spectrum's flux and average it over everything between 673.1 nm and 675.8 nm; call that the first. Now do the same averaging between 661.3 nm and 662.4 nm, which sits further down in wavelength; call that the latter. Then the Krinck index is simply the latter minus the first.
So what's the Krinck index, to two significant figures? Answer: 2.7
